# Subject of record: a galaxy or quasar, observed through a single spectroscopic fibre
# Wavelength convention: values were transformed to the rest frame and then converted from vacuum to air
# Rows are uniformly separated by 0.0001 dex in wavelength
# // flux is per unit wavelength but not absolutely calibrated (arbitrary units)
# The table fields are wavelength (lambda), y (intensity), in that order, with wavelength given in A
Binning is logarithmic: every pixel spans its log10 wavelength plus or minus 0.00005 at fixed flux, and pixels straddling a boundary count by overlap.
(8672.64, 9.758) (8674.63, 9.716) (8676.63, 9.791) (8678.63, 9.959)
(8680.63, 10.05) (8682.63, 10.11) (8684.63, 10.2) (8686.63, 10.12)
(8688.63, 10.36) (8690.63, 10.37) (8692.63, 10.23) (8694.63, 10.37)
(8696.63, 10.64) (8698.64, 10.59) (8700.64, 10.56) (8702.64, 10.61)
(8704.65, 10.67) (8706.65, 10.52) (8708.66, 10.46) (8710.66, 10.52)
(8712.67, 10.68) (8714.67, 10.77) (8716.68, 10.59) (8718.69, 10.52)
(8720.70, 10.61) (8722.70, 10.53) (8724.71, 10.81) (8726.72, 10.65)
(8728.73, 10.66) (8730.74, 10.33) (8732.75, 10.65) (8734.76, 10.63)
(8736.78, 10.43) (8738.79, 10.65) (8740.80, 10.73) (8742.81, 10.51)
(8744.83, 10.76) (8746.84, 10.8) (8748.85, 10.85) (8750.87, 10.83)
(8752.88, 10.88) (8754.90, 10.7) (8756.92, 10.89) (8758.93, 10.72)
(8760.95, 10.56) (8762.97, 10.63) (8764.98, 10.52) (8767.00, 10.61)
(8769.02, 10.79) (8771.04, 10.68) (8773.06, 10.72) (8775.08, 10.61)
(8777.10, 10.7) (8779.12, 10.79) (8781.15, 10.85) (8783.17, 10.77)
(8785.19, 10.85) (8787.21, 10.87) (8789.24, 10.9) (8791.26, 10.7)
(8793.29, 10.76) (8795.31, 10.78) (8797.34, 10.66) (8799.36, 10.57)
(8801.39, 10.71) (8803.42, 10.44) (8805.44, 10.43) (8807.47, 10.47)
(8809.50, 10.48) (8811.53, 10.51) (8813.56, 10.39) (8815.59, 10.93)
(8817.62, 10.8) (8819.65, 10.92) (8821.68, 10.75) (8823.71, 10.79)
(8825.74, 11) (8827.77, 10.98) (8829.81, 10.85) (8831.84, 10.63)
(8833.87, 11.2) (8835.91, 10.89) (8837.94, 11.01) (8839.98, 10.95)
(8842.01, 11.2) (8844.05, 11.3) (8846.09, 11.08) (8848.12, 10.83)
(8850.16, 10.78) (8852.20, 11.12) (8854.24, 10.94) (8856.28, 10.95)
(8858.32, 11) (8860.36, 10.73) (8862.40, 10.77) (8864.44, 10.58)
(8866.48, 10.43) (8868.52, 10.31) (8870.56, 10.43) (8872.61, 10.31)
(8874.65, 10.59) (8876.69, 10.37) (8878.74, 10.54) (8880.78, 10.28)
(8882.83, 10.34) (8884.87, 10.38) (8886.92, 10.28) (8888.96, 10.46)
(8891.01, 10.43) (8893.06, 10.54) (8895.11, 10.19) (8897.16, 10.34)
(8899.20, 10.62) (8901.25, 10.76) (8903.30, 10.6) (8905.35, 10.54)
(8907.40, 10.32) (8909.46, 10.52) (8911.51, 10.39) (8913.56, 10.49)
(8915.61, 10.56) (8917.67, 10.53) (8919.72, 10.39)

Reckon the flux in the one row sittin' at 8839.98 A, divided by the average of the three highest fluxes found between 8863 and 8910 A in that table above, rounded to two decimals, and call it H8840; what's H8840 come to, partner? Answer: 1.03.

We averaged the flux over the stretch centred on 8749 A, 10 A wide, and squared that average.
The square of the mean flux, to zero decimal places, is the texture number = 117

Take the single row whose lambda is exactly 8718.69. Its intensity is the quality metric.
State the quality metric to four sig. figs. 10.52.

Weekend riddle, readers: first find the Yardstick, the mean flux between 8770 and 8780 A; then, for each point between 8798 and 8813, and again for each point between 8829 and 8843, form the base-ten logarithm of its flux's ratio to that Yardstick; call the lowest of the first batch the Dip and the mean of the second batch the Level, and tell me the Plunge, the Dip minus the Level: -0.022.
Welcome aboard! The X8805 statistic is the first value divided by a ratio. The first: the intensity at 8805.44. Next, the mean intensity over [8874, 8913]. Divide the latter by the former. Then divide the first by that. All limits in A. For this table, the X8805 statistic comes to 10.4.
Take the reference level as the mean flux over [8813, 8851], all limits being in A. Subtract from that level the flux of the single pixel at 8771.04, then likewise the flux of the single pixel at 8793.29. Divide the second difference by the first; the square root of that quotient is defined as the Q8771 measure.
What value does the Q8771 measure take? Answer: 0.81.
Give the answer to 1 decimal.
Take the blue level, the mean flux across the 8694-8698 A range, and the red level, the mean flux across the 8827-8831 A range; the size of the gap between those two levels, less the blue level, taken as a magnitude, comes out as 10.1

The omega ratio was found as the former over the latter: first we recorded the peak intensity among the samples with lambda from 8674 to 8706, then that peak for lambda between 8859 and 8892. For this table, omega 0.99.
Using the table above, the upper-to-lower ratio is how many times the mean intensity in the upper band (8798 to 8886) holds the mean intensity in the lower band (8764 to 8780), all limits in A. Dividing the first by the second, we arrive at 1.00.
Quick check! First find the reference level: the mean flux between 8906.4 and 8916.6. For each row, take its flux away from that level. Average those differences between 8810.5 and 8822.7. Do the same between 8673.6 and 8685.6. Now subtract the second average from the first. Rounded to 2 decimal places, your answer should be -0.75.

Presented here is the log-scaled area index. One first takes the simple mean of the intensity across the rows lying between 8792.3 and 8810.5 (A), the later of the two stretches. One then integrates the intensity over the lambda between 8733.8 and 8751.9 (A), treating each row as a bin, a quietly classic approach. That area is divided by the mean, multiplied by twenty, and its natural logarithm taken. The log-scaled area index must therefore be 5.90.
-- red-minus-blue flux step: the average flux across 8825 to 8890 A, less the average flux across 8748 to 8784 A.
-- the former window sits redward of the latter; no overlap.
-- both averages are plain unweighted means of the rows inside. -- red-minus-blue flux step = 0.01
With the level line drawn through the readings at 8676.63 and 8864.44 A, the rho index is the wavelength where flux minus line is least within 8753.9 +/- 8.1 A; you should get 8760.95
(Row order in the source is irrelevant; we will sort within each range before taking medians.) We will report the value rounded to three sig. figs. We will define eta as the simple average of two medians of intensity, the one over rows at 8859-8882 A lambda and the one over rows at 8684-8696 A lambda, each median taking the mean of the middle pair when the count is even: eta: 10.4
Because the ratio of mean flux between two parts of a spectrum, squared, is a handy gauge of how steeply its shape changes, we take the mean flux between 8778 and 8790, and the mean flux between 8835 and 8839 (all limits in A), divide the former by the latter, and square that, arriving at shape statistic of 0.98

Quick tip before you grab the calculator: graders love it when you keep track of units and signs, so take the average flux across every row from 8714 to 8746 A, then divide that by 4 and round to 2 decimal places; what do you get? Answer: 2.65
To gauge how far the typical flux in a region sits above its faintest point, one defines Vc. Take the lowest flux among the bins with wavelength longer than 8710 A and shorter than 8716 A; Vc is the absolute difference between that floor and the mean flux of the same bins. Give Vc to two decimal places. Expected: 0.14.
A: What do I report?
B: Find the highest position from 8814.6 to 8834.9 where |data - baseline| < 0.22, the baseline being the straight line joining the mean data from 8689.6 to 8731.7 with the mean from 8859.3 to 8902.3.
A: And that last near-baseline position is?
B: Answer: 8831.84 A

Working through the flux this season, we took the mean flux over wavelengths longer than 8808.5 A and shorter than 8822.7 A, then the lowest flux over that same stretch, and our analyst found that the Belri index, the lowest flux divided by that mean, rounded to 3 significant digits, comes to 0.973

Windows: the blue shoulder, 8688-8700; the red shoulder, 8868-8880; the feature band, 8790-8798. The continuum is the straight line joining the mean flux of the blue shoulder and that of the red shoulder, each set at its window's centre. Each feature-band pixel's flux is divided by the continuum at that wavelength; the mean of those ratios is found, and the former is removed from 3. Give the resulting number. 1.971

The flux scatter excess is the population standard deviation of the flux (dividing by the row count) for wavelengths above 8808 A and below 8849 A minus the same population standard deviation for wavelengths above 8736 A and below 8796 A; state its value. 0.12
